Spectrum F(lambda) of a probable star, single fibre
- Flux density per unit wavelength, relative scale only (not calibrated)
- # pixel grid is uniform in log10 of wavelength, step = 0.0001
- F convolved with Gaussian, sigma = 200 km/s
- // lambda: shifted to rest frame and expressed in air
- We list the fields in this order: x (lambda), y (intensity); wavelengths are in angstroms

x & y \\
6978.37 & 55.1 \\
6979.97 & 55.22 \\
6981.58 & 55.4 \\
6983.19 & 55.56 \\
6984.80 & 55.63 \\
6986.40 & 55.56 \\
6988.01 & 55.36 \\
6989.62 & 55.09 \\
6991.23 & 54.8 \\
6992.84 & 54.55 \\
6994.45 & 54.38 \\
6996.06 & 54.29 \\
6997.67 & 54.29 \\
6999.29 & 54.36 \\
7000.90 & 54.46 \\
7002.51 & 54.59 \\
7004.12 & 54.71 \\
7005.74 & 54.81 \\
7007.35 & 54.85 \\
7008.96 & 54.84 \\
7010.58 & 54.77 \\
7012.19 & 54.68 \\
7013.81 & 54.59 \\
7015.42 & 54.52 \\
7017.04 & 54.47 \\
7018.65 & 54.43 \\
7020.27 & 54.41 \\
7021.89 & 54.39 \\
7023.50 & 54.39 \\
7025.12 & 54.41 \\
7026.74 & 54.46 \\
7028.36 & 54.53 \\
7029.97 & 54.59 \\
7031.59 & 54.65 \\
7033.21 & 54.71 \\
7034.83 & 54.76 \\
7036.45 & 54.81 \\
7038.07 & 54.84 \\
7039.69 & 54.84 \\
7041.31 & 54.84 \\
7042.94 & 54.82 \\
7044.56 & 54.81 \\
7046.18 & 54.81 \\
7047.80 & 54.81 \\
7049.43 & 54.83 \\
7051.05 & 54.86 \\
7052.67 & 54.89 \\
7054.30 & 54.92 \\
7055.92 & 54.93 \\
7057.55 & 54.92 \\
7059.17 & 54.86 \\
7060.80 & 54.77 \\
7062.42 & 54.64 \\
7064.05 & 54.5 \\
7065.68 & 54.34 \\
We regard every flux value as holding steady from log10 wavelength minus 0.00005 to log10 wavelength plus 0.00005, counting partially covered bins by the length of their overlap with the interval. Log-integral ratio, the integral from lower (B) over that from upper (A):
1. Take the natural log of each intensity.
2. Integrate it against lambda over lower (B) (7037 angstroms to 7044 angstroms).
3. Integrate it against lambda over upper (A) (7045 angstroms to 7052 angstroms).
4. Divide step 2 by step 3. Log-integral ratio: 1.00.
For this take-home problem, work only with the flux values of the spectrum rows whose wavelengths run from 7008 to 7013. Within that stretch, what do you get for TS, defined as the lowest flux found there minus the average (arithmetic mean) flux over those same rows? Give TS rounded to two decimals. -0.08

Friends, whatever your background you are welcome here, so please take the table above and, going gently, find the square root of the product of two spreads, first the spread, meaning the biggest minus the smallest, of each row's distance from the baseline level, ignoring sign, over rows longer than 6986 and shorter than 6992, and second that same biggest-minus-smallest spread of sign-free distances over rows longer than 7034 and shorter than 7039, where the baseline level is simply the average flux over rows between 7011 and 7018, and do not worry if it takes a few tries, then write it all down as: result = 0.247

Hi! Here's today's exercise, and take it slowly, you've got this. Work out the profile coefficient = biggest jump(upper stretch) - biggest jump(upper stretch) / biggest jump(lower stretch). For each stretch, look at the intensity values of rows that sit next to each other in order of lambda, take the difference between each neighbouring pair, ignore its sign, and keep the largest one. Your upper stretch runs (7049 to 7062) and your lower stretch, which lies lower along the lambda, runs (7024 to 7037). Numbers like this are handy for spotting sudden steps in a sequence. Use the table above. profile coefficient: -1.2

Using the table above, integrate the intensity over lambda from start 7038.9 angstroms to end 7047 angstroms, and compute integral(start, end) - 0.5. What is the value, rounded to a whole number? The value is 444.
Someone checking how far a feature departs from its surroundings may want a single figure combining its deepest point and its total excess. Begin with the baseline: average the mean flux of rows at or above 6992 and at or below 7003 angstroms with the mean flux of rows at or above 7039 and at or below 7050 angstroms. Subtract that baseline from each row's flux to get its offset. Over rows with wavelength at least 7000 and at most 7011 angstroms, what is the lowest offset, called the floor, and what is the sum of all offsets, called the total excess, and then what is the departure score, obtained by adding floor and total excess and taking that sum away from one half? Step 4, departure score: 0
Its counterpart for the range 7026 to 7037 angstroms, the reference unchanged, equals 0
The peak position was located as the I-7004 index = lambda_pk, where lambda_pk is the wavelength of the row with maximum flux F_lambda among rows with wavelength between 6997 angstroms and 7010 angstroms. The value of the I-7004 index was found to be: 7007.35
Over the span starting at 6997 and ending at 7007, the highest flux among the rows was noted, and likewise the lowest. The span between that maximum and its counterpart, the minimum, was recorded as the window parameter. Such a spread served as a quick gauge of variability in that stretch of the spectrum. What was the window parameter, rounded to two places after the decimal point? 0.52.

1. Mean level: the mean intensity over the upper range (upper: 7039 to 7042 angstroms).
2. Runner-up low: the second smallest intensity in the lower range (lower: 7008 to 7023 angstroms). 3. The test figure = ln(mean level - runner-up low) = -0.8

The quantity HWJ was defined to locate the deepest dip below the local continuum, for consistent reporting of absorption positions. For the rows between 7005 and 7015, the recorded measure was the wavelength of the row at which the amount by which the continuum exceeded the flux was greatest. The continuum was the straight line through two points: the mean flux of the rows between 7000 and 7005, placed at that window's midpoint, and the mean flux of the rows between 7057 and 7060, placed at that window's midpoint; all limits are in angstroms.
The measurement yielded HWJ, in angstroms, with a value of 7013.81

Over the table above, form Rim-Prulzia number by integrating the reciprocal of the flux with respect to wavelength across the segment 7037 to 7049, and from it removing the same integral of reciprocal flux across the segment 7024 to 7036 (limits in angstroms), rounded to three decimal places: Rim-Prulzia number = -0.001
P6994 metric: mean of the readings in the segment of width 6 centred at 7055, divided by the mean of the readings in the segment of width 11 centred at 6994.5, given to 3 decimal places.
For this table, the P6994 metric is 1.007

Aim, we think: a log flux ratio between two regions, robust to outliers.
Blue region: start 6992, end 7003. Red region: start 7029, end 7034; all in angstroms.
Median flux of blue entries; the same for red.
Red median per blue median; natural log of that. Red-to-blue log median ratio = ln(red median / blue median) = 0.0050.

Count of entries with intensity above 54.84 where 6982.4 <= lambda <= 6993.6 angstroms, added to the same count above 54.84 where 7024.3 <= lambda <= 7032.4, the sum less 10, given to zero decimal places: -5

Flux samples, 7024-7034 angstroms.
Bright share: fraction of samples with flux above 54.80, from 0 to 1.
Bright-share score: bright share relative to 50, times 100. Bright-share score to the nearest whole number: 0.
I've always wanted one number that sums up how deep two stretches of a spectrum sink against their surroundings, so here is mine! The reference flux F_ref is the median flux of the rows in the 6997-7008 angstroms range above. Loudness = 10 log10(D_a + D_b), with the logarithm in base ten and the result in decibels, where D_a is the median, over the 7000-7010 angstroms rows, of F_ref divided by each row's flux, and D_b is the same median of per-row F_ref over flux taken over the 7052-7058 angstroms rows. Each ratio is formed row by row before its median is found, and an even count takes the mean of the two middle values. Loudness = 2.99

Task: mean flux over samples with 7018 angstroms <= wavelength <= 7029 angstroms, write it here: 54.4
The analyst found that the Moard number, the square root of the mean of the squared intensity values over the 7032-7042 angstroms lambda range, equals 54.80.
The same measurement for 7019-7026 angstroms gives 54.40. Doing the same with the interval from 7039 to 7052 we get 54.83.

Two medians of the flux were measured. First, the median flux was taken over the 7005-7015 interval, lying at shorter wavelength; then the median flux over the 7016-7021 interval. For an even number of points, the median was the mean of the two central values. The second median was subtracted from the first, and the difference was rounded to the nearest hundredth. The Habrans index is 0.36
